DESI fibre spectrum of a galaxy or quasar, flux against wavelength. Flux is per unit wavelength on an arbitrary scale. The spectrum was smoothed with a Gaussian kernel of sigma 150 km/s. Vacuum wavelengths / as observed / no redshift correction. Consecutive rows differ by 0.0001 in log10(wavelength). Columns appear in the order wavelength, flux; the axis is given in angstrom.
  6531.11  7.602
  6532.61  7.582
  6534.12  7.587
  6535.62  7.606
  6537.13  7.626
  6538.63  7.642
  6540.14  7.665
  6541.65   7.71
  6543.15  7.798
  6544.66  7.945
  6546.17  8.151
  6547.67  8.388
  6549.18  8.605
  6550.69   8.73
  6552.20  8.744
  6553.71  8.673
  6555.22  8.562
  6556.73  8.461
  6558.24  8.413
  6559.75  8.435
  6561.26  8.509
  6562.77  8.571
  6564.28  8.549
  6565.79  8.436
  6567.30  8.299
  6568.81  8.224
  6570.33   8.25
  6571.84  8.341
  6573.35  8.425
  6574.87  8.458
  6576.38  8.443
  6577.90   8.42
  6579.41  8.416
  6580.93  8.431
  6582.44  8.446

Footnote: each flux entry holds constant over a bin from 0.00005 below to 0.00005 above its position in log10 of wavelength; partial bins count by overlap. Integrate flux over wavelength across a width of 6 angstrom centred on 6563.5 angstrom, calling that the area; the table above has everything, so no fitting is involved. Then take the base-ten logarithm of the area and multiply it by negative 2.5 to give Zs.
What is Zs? -4.3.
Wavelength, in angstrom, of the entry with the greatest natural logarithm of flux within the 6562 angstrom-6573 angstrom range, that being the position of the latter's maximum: 6562.77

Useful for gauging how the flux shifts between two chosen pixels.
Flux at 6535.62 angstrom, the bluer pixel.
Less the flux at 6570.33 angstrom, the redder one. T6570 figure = -0.64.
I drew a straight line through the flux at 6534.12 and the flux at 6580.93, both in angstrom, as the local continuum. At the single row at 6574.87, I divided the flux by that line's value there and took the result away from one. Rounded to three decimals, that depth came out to -0.016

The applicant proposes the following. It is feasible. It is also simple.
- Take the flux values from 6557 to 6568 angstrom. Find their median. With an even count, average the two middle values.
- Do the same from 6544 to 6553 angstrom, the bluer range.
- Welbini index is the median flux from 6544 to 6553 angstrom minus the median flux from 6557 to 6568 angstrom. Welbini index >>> 0.1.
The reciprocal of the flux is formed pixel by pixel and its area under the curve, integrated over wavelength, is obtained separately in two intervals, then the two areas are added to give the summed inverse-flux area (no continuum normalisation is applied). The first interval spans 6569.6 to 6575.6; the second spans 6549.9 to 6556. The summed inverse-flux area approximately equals 1.42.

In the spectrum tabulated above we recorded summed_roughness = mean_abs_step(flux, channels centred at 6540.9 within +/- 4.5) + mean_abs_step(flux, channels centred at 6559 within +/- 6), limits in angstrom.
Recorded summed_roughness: 0.13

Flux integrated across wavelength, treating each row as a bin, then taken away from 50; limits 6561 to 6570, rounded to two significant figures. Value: -26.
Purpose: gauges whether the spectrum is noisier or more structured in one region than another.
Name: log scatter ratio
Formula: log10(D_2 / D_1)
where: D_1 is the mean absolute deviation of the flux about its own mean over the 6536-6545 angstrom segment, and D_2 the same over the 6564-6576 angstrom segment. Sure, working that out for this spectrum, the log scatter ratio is 0.0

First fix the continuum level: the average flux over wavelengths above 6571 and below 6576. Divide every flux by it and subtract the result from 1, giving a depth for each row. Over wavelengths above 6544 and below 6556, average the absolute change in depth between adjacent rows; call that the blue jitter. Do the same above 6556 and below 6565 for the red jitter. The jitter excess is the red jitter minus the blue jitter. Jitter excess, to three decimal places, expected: -0.011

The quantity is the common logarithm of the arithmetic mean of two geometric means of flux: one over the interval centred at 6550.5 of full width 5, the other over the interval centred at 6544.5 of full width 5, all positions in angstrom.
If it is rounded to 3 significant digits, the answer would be 0.921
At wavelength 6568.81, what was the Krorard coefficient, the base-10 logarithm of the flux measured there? 0.915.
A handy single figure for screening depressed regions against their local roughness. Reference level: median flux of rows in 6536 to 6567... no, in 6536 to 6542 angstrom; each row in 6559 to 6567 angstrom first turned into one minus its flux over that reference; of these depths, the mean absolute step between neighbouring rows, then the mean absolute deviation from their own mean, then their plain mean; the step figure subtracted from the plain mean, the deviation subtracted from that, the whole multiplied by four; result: -0.50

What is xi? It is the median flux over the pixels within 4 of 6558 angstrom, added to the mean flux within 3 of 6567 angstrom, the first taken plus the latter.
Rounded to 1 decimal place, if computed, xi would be 16.8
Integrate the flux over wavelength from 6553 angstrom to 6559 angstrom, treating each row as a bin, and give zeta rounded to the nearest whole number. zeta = 51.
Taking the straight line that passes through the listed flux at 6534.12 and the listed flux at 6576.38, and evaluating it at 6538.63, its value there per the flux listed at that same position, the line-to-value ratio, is 1.00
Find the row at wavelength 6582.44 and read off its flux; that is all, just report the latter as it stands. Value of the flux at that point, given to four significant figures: 8.446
